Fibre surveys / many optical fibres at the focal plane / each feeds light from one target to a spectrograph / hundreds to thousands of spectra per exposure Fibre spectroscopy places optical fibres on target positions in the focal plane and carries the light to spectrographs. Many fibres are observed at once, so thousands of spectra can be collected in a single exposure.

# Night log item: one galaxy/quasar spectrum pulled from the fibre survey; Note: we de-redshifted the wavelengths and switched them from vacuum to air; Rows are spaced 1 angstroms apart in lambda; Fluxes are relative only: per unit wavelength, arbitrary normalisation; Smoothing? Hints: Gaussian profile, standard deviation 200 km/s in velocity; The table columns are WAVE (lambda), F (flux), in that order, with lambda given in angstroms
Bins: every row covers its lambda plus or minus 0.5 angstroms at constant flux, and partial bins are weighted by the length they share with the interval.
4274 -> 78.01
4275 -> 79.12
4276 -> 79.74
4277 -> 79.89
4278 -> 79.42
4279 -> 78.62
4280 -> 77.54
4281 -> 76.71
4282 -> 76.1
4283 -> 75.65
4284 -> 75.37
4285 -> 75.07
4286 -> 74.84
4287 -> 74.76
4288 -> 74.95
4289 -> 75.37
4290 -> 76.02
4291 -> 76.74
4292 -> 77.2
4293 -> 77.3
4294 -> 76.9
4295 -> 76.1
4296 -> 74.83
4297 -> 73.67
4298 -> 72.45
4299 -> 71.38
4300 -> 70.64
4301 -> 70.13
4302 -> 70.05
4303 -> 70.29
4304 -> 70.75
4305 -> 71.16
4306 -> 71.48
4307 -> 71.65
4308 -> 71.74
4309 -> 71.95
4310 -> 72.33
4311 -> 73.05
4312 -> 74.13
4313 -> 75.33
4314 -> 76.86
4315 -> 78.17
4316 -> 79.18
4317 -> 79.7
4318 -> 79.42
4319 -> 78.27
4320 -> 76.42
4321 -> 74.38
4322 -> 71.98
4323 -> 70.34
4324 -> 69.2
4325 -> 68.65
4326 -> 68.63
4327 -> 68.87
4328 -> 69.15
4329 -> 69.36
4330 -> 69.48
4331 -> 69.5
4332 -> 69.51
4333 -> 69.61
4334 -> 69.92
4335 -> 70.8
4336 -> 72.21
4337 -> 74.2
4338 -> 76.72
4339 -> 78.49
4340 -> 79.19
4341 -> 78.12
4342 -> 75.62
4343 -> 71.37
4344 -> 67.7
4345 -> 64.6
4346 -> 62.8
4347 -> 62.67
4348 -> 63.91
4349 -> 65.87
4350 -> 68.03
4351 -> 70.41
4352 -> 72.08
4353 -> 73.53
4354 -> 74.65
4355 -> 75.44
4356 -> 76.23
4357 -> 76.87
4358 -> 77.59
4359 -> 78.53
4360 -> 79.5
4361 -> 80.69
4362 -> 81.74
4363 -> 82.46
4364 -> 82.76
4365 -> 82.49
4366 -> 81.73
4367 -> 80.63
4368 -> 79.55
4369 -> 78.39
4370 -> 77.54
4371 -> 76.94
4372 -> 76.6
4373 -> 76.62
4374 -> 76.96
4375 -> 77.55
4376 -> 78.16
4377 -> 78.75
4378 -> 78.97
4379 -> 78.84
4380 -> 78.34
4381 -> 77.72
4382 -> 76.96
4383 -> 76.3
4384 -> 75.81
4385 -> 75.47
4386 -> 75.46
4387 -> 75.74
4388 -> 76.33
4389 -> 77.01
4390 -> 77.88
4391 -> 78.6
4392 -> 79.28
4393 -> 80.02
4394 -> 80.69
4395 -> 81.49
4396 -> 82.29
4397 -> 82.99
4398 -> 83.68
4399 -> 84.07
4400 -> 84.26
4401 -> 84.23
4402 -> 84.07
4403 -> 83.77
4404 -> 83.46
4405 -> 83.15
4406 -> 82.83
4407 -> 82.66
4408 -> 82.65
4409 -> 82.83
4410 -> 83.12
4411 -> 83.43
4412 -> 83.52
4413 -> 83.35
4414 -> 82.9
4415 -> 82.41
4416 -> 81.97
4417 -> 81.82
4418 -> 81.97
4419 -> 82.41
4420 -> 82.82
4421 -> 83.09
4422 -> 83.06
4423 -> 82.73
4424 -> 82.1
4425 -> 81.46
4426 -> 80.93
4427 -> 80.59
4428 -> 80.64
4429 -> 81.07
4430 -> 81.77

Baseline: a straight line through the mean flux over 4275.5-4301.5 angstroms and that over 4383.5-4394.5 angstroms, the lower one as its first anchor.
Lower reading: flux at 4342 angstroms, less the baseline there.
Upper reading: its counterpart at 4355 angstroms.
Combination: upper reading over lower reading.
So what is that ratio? 1.4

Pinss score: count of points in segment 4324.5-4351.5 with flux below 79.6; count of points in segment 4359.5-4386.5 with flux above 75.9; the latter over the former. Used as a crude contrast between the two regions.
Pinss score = 0.89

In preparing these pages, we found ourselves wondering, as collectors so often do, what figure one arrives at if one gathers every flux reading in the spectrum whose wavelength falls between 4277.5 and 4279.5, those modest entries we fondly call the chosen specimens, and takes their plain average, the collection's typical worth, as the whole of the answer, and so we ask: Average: 79.0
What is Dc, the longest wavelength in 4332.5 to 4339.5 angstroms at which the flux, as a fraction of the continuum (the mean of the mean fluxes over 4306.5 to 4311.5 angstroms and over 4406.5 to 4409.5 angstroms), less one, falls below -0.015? 4337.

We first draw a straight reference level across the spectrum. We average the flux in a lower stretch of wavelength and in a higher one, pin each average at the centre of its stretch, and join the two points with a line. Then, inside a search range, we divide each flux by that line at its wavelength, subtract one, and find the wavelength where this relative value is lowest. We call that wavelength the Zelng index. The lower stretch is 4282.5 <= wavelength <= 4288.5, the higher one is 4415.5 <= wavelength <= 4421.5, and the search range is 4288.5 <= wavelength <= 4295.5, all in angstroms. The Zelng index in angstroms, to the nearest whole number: 4289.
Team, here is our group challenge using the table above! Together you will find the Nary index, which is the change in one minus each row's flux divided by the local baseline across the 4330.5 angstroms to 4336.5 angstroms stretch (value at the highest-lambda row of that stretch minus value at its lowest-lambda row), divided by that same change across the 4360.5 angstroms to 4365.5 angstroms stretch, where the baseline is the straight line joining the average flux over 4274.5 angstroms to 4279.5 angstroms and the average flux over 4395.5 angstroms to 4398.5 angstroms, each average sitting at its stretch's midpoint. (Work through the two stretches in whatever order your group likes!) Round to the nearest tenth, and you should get 1.6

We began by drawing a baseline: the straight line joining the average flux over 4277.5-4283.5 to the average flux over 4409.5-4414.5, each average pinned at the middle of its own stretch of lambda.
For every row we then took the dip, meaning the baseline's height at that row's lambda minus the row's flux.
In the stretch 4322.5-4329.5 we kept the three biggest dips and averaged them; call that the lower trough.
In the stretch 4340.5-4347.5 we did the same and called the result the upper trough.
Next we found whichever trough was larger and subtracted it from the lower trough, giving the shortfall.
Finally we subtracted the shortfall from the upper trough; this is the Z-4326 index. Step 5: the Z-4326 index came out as 23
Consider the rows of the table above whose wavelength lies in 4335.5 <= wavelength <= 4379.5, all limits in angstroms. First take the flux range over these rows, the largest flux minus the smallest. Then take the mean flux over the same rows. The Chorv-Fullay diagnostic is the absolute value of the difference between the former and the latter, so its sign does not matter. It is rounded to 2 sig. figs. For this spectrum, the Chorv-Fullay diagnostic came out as 55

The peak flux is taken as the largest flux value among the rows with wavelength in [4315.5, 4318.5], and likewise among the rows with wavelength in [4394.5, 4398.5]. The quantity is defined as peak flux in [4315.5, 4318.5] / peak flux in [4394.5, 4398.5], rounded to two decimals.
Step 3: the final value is 0.95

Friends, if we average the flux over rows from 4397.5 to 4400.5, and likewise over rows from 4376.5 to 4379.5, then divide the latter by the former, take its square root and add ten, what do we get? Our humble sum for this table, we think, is 11.0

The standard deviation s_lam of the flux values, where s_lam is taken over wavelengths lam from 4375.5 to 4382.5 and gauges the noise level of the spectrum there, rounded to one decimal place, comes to 0.7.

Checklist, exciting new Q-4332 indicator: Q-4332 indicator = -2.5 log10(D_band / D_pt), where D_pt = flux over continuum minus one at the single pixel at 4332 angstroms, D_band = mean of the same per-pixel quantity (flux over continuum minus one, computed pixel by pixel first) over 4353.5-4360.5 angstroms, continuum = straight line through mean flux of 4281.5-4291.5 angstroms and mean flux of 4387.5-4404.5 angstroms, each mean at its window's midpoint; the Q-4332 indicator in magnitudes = 1.4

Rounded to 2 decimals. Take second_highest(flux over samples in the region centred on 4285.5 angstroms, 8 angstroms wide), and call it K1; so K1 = 75.65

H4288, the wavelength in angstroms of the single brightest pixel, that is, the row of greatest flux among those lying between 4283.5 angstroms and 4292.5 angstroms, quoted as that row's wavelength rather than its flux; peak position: 4292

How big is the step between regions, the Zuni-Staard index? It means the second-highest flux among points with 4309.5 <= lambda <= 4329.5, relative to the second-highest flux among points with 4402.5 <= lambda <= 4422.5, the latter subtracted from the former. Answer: -4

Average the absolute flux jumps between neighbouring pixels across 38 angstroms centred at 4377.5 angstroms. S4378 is 0.6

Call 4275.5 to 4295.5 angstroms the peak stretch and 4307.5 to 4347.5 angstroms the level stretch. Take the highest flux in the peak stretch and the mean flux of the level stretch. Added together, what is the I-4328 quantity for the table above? 152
